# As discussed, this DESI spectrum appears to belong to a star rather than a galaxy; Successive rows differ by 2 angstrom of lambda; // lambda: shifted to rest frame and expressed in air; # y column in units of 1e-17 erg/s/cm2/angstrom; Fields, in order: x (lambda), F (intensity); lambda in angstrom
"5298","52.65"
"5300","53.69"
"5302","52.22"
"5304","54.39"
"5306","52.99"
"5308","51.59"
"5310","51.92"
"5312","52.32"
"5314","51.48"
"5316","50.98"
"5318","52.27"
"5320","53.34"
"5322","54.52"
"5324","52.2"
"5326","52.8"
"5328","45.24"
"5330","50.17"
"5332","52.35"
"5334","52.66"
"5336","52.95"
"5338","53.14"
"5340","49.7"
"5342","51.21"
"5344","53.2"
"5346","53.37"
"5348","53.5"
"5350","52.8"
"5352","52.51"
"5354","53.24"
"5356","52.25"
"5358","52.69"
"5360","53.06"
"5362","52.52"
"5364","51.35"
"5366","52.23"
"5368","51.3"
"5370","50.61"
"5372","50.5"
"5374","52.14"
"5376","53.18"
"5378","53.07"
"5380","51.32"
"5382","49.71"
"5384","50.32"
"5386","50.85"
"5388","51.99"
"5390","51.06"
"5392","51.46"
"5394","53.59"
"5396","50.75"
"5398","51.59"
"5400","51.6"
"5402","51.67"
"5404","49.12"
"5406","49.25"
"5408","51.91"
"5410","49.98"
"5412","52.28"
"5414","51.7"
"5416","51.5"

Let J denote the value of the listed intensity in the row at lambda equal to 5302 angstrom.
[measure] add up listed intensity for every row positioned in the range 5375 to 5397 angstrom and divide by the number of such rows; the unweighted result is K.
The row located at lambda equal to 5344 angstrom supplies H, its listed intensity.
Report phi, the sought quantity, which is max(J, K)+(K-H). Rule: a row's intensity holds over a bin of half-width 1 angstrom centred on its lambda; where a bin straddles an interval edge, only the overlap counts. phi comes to 50.6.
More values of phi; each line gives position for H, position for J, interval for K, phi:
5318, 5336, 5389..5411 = 51.8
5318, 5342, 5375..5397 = 50.9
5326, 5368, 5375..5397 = 50.3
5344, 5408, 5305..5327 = 51.6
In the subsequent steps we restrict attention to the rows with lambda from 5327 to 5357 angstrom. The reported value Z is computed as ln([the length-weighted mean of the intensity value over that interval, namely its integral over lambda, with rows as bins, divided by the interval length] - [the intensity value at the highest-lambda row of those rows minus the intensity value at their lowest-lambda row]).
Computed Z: 3.80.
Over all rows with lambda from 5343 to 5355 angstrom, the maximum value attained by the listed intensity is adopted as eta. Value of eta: 53.5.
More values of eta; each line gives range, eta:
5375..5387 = 53.18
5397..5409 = 51.91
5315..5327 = 54.52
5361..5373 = 52.52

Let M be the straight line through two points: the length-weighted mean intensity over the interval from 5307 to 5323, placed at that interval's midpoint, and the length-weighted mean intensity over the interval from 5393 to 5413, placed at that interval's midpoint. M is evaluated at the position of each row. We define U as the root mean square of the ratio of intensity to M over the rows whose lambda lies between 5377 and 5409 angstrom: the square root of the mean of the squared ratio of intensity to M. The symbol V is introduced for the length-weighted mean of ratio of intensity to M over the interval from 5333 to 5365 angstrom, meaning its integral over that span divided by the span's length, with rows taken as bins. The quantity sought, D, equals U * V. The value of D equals 1.011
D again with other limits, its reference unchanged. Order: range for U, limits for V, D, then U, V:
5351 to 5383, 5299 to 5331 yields 1.001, 1.01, 0.99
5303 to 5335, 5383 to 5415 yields 0.994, 0.99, 1.00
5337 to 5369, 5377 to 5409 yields 1.009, 1.01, 1.00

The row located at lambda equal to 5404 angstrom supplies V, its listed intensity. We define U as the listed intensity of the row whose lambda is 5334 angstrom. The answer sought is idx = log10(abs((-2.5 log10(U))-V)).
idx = 1.728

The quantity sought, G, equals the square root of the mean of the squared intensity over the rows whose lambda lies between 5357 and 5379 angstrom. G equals 52.1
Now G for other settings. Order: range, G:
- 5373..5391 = 51.5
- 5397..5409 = 50.9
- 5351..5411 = 51.6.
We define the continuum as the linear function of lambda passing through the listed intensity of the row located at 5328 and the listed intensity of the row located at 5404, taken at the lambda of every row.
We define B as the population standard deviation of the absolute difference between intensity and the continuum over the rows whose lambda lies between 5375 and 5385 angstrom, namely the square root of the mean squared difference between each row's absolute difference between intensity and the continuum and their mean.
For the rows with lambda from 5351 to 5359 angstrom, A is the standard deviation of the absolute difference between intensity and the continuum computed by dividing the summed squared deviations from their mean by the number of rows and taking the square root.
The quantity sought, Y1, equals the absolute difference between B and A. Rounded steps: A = 0.40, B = 1.54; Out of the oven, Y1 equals 1.1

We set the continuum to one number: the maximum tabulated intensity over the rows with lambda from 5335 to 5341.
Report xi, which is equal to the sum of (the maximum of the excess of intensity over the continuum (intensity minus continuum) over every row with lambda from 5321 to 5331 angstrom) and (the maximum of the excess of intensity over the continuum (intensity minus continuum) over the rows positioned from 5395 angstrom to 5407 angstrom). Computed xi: -0.1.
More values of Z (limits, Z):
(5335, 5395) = 3.94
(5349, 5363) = 3.97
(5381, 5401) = 3.90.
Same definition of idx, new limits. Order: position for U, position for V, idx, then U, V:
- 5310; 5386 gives 1.741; 51.92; 50.85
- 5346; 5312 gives 1.753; 53.37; 52.32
